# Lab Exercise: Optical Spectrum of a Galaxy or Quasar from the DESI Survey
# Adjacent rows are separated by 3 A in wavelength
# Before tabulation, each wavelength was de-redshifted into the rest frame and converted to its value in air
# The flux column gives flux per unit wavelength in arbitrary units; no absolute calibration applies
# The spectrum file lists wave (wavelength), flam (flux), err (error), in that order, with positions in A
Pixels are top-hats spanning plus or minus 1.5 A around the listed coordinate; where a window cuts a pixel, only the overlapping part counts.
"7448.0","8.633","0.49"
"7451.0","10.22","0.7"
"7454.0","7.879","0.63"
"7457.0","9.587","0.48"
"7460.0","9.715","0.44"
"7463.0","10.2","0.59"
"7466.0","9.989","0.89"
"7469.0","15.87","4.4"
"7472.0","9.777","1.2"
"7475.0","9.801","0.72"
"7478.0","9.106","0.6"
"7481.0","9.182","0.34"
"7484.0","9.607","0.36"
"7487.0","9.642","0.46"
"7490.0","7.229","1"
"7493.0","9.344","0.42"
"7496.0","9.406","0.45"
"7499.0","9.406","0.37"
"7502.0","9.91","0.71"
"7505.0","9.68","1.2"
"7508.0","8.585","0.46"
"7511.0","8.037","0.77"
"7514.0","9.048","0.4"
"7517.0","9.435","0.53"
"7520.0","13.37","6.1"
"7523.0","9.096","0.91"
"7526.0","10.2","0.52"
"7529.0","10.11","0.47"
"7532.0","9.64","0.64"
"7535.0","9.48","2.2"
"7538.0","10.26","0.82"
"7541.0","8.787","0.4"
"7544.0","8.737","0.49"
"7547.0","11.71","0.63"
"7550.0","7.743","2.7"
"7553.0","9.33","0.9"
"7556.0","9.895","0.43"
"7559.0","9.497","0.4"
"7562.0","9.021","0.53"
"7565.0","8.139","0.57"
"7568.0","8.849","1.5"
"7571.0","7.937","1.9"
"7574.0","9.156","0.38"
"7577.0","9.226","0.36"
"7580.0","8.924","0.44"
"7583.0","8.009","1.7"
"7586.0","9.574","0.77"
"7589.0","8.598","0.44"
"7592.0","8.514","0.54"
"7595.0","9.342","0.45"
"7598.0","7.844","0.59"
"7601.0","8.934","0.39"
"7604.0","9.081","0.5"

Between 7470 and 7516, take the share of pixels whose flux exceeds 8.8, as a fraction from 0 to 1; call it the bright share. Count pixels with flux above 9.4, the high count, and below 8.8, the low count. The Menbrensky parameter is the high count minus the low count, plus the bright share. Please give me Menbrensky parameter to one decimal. 5.8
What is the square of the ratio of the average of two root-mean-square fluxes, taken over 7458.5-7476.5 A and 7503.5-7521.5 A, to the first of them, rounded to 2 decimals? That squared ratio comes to 0.89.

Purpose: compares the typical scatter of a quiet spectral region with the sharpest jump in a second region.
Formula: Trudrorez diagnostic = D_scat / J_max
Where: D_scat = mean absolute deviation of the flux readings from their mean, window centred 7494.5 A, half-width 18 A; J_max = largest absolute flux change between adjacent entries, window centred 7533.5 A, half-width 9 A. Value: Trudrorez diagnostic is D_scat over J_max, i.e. 0.39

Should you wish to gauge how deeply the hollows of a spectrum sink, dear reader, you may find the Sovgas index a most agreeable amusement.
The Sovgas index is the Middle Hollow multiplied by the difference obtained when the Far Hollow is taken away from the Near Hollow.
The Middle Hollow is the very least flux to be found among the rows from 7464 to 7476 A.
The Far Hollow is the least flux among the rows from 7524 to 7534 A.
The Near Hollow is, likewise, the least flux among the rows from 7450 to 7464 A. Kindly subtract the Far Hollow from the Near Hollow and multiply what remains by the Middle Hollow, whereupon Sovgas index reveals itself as -17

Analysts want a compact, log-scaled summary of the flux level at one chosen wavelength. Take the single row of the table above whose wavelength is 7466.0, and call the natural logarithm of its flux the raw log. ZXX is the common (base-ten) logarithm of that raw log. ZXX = 0.36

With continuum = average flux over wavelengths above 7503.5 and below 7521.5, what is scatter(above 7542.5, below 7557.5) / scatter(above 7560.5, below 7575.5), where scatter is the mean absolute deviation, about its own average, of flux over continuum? 2.3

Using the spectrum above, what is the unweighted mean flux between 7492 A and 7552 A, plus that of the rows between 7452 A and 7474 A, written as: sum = 20.0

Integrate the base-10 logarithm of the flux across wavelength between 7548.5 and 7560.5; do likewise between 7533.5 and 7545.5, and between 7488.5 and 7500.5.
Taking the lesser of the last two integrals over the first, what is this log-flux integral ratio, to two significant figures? 0.99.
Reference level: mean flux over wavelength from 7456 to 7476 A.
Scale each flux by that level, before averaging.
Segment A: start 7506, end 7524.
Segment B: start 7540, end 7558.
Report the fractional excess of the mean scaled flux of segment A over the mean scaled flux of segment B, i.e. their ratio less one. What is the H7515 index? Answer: 0.024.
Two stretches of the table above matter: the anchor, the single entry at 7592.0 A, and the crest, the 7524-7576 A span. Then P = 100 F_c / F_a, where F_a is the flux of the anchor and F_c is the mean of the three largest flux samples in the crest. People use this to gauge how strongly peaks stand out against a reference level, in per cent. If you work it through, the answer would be 126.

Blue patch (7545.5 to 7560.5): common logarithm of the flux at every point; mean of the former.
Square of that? 0.961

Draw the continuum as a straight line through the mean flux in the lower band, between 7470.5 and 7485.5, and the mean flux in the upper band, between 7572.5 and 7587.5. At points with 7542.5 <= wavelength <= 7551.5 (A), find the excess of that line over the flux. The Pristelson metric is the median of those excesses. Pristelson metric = 0.42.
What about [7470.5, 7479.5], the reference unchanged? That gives -0.25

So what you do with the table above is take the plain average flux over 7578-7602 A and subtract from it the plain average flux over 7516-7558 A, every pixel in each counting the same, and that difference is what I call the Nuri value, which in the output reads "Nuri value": -1.12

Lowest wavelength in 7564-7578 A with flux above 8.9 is 7574.0 A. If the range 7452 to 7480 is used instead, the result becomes 7457.0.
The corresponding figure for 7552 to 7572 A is 7553.0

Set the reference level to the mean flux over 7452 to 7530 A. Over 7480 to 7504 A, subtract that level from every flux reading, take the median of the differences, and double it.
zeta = -0.67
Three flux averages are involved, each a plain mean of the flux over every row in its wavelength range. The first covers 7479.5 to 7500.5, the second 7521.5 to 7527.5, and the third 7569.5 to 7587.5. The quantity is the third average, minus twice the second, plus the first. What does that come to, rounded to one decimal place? -1.4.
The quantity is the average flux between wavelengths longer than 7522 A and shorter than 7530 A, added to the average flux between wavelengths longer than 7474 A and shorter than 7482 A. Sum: 19.2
